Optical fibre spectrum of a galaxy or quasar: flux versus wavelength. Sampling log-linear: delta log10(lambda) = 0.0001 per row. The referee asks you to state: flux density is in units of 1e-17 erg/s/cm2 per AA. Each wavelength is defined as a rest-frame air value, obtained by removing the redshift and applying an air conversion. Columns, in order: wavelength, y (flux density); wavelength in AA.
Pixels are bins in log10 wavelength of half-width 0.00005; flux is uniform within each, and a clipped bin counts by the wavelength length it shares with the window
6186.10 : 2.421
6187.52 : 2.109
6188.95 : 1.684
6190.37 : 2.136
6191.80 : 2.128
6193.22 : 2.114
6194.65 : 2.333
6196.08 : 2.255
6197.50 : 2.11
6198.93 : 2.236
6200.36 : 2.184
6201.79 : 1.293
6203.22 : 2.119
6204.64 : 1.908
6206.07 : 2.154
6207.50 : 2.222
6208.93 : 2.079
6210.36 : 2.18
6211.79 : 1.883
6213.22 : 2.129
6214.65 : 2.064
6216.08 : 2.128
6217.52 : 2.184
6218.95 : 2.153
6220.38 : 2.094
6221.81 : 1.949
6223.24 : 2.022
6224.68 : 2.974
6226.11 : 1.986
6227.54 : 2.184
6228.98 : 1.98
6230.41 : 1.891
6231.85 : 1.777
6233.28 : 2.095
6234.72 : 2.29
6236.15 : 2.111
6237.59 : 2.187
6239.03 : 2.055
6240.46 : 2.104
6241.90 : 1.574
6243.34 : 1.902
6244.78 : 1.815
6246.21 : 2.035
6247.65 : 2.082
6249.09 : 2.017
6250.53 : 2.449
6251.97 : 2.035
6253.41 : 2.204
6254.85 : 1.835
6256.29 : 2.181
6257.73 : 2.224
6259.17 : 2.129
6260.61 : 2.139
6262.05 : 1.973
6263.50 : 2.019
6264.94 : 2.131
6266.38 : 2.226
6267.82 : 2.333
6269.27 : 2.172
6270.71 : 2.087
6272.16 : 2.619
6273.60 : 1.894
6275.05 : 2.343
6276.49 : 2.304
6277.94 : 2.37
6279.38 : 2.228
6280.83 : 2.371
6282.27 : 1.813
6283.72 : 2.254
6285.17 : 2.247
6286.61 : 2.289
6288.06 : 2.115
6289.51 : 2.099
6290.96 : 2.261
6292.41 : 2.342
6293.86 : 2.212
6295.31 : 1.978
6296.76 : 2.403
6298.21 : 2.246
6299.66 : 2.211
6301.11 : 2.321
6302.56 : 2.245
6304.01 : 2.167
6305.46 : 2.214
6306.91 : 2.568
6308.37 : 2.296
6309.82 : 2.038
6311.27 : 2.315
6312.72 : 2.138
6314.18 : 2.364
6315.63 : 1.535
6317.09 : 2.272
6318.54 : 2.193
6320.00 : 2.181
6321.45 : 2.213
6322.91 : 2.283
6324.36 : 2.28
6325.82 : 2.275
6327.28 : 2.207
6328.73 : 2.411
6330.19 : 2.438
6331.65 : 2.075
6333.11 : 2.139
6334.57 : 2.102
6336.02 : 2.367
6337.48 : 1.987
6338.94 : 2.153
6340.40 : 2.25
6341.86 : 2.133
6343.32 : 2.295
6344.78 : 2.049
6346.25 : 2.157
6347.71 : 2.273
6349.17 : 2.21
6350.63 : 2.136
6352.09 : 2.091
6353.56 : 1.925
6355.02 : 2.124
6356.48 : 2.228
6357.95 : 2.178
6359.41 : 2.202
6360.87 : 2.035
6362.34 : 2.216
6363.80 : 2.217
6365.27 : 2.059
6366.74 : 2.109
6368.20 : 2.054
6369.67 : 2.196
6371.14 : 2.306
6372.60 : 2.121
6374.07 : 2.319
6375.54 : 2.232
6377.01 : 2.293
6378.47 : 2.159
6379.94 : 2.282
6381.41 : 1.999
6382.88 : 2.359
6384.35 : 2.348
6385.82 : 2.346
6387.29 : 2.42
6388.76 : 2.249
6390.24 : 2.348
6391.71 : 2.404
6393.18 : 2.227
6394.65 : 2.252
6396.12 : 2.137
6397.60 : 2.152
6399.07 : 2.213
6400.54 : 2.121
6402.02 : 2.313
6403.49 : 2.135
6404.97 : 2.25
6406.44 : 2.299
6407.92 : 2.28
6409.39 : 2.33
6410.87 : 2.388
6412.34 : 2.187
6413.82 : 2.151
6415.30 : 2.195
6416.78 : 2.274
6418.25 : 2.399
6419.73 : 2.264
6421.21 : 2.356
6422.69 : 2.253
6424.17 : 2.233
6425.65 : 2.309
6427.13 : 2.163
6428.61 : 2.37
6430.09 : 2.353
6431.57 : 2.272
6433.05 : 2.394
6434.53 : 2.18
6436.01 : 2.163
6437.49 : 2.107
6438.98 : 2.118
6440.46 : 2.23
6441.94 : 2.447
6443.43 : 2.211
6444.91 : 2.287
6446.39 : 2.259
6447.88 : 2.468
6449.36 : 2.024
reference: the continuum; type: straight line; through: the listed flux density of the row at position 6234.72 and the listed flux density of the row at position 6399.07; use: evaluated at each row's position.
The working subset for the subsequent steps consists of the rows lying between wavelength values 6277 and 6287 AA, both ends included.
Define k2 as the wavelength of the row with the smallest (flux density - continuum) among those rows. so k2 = 6282.27 AA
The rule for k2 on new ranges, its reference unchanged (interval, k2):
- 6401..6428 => 6403.49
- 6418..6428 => 6427.13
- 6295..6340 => 6315.63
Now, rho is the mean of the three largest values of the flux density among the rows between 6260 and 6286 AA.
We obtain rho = 2.45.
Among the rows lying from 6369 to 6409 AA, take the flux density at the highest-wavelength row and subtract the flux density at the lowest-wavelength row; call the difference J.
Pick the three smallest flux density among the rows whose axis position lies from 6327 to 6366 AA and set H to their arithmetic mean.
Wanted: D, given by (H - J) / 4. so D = 0.47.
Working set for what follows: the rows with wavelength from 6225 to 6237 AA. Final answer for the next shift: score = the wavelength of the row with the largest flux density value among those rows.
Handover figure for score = 6234.72 AA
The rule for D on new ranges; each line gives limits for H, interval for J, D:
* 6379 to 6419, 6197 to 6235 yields 0.48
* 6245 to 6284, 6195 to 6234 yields 0.50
